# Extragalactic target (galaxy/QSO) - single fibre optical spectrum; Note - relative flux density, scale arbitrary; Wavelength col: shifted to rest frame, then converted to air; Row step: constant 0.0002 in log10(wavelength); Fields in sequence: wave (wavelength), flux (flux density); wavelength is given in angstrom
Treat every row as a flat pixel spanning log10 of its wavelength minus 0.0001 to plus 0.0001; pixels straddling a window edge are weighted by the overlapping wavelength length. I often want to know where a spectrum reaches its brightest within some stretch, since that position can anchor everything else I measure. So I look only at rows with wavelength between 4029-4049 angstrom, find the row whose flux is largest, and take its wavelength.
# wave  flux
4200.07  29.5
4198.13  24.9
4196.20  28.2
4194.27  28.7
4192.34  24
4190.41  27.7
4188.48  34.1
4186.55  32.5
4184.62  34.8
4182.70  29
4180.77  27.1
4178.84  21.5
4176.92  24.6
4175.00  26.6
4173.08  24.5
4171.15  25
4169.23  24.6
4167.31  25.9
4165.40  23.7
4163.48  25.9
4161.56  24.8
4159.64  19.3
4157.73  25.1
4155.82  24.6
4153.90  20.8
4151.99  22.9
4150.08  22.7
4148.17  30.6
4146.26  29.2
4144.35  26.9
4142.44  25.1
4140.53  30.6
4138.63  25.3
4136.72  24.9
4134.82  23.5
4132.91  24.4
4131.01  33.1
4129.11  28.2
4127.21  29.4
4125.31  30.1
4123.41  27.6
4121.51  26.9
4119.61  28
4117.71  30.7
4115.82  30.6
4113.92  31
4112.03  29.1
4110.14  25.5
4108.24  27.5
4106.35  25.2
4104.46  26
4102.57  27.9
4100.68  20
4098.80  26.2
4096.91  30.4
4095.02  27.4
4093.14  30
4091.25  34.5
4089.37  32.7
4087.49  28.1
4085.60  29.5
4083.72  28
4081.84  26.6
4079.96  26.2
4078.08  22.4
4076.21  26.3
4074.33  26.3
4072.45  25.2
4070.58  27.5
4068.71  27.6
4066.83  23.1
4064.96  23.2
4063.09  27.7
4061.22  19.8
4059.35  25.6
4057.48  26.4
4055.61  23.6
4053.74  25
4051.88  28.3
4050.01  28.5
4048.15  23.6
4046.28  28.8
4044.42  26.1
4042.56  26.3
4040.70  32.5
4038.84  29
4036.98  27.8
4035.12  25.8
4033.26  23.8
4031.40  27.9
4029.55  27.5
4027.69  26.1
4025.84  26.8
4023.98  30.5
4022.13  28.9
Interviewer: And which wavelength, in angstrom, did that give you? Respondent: 4040.70 angstrom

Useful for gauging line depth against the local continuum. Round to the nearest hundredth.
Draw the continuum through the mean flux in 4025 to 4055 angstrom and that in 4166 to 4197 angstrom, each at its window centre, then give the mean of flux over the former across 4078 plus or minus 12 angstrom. 0.99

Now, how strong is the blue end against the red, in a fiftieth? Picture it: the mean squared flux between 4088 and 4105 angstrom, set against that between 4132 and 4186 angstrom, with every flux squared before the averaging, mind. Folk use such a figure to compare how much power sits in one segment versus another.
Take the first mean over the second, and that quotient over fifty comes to 0.0248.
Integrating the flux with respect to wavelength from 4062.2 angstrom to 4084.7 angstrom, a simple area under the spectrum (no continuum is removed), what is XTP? 582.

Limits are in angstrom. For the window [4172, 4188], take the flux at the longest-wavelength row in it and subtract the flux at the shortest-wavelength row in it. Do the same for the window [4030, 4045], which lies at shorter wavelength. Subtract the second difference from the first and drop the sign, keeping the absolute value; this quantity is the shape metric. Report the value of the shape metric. 9.8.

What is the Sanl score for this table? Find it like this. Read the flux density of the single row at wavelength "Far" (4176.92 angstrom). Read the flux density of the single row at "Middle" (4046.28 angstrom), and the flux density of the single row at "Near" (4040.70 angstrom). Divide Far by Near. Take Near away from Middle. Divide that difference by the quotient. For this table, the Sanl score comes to -4.9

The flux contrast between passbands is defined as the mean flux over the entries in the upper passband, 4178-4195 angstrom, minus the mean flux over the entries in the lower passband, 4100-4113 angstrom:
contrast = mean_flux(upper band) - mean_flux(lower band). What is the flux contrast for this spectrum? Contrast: 3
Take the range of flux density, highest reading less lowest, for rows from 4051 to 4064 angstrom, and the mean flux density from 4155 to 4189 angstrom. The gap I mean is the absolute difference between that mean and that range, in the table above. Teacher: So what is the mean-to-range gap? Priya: 18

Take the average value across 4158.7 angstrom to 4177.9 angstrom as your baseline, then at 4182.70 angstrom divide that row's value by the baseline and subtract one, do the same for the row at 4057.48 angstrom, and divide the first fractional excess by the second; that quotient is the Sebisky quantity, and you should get 2.4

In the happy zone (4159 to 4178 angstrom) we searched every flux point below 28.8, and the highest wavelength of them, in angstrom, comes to 4176.92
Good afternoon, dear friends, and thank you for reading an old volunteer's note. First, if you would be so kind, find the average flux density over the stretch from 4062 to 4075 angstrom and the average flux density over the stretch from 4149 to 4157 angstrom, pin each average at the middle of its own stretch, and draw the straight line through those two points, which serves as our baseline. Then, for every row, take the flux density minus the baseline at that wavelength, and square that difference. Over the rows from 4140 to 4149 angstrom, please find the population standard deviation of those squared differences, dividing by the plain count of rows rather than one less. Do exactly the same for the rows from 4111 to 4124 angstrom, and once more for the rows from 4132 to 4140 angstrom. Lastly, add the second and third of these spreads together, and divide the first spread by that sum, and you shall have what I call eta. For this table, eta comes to 1.3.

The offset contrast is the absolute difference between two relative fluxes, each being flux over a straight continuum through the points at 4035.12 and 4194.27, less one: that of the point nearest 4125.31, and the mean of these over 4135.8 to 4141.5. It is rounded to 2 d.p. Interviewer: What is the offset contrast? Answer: 0.12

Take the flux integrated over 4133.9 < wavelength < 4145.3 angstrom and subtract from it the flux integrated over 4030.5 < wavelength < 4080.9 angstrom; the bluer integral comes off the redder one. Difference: -1017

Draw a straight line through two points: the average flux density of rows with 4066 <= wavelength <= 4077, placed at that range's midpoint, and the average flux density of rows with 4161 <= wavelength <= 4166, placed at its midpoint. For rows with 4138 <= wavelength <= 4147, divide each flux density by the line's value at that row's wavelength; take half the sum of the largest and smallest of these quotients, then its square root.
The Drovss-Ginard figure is 1.05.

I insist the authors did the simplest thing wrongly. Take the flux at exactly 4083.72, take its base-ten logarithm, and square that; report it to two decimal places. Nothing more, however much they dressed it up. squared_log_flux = 2.09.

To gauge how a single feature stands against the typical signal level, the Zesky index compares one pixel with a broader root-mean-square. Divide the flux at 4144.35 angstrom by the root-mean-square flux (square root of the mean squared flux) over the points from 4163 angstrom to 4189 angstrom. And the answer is 0.98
